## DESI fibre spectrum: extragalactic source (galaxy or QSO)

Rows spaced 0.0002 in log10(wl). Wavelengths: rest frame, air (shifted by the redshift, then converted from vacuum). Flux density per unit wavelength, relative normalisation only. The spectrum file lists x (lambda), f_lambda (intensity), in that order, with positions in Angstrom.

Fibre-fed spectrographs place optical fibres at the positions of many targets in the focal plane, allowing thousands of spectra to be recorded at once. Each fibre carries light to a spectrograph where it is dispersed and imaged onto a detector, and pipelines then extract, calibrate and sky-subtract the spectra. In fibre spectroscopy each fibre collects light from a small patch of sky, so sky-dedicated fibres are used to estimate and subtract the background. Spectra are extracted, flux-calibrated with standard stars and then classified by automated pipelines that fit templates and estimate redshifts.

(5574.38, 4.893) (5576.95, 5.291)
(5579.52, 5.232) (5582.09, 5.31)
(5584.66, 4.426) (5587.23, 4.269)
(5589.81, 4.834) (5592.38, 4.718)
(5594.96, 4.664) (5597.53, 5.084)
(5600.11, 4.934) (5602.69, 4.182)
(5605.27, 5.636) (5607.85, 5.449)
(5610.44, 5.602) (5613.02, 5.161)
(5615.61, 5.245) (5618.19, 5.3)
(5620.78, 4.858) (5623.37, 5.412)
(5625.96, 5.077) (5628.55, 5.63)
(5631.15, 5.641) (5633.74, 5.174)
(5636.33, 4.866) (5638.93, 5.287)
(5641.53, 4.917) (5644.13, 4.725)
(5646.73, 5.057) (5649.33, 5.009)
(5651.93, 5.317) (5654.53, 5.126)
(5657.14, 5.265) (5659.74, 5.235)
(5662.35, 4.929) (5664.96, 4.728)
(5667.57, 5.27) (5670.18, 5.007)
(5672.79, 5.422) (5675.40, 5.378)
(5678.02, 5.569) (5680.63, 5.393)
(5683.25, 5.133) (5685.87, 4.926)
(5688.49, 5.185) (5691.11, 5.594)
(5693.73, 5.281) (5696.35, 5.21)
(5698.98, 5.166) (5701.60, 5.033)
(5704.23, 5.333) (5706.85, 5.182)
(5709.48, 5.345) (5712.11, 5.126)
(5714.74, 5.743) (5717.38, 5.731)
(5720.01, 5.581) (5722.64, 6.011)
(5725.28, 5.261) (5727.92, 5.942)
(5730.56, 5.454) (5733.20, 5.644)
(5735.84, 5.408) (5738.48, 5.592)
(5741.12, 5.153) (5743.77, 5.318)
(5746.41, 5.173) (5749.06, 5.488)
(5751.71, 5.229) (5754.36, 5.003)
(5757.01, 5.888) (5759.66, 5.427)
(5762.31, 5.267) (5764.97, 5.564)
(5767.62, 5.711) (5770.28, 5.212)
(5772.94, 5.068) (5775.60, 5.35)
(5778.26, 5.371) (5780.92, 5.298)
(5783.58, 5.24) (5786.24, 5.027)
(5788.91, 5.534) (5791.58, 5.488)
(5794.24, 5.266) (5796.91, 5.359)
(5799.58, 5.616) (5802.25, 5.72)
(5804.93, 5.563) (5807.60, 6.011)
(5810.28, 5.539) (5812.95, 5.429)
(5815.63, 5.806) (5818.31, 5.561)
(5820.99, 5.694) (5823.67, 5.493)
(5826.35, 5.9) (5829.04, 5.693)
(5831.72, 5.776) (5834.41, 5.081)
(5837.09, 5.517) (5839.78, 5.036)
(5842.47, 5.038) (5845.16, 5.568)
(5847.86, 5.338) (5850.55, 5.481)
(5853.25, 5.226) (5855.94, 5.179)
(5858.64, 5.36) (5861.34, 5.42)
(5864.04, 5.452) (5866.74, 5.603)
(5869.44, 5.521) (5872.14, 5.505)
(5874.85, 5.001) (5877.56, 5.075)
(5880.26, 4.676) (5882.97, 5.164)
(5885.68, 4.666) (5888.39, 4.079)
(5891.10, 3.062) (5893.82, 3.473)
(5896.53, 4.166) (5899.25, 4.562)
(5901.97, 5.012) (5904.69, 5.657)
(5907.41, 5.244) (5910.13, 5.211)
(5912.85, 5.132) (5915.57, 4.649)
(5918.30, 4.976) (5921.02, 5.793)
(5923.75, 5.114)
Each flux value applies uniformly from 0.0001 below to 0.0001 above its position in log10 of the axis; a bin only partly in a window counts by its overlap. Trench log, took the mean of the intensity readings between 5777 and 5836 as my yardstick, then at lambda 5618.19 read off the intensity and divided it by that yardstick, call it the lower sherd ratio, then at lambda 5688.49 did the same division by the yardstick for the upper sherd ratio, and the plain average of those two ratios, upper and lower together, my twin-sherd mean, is 0.95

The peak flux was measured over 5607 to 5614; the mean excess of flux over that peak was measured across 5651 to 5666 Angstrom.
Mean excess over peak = -0.50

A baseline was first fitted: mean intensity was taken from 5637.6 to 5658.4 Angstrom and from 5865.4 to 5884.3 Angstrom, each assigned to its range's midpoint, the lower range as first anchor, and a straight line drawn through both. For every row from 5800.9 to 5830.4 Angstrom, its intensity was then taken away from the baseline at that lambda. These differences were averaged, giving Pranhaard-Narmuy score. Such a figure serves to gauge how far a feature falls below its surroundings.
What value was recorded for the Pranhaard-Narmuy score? -0.49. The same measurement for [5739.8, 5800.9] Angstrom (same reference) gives -0.19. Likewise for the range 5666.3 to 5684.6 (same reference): -0.21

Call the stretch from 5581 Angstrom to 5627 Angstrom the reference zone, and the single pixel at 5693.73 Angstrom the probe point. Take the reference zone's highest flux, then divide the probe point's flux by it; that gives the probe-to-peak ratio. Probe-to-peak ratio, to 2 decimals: 0.94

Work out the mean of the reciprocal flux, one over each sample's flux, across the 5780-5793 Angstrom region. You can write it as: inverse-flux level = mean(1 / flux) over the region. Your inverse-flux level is 0.188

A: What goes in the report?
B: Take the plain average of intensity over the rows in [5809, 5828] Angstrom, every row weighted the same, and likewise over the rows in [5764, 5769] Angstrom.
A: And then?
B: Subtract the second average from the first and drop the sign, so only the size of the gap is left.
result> 0.01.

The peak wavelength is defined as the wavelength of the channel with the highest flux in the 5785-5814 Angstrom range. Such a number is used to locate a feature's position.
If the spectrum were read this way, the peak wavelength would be 5807.60 Angstrom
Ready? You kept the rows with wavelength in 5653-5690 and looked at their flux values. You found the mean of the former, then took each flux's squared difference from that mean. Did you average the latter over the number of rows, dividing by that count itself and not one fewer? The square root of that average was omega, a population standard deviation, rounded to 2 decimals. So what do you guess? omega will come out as 0.22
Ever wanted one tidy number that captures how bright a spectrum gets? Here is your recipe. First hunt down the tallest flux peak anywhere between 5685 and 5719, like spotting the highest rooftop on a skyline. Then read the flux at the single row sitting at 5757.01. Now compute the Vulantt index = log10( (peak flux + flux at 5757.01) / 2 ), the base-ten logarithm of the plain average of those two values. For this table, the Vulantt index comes 0.765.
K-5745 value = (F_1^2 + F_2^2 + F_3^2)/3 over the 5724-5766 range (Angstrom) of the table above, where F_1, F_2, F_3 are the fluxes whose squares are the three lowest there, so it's 26.1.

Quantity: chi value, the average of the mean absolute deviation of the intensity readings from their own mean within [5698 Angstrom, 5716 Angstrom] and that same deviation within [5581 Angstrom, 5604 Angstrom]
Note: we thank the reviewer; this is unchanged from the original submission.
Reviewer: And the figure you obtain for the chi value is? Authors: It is 0.23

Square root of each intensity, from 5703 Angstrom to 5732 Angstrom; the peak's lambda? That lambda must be 5722.64 Angstrom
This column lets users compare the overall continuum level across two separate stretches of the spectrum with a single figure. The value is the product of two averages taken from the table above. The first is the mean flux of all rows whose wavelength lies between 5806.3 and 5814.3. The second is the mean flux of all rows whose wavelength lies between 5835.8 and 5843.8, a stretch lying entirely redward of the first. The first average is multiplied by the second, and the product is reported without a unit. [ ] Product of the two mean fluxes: 29.4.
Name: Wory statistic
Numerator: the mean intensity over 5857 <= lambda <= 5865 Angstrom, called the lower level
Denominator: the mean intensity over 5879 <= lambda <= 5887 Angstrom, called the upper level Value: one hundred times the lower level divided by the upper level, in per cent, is 112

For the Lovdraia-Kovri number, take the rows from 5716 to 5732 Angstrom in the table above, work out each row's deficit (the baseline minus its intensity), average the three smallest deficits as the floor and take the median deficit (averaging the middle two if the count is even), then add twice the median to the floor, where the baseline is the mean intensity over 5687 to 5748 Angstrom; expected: -1.0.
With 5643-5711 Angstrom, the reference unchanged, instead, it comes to 0.3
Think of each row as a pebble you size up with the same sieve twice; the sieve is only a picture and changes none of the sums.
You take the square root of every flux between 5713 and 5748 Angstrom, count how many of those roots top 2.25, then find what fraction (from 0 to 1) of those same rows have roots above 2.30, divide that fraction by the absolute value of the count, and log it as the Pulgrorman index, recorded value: 0.059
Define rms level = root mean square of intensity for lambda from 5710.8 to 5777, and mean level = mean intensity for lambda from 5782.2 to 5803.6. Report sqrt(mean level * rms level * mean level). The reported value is 12.6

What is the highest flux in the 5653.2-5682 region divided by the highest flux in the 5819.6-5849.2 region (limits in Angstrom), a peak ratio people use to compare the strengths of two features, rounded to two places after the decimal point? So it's 0.94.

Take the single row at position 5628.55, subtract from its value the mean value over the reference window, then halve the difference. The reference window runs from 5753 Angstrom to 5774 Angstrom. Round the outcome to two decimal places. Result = 0.12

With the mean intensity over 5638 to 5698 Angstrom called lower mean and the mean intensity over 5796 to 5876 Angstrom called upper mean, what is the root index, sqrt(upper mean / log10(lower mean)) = 2.772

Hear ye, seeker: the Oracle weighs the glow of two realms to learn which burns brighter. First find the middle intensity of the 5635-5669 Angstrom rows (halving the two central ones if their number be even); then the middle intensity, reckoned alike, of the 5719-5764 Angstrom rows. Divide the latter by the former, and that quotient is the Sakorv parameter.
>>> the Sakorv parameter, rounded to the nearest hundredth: 1.07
